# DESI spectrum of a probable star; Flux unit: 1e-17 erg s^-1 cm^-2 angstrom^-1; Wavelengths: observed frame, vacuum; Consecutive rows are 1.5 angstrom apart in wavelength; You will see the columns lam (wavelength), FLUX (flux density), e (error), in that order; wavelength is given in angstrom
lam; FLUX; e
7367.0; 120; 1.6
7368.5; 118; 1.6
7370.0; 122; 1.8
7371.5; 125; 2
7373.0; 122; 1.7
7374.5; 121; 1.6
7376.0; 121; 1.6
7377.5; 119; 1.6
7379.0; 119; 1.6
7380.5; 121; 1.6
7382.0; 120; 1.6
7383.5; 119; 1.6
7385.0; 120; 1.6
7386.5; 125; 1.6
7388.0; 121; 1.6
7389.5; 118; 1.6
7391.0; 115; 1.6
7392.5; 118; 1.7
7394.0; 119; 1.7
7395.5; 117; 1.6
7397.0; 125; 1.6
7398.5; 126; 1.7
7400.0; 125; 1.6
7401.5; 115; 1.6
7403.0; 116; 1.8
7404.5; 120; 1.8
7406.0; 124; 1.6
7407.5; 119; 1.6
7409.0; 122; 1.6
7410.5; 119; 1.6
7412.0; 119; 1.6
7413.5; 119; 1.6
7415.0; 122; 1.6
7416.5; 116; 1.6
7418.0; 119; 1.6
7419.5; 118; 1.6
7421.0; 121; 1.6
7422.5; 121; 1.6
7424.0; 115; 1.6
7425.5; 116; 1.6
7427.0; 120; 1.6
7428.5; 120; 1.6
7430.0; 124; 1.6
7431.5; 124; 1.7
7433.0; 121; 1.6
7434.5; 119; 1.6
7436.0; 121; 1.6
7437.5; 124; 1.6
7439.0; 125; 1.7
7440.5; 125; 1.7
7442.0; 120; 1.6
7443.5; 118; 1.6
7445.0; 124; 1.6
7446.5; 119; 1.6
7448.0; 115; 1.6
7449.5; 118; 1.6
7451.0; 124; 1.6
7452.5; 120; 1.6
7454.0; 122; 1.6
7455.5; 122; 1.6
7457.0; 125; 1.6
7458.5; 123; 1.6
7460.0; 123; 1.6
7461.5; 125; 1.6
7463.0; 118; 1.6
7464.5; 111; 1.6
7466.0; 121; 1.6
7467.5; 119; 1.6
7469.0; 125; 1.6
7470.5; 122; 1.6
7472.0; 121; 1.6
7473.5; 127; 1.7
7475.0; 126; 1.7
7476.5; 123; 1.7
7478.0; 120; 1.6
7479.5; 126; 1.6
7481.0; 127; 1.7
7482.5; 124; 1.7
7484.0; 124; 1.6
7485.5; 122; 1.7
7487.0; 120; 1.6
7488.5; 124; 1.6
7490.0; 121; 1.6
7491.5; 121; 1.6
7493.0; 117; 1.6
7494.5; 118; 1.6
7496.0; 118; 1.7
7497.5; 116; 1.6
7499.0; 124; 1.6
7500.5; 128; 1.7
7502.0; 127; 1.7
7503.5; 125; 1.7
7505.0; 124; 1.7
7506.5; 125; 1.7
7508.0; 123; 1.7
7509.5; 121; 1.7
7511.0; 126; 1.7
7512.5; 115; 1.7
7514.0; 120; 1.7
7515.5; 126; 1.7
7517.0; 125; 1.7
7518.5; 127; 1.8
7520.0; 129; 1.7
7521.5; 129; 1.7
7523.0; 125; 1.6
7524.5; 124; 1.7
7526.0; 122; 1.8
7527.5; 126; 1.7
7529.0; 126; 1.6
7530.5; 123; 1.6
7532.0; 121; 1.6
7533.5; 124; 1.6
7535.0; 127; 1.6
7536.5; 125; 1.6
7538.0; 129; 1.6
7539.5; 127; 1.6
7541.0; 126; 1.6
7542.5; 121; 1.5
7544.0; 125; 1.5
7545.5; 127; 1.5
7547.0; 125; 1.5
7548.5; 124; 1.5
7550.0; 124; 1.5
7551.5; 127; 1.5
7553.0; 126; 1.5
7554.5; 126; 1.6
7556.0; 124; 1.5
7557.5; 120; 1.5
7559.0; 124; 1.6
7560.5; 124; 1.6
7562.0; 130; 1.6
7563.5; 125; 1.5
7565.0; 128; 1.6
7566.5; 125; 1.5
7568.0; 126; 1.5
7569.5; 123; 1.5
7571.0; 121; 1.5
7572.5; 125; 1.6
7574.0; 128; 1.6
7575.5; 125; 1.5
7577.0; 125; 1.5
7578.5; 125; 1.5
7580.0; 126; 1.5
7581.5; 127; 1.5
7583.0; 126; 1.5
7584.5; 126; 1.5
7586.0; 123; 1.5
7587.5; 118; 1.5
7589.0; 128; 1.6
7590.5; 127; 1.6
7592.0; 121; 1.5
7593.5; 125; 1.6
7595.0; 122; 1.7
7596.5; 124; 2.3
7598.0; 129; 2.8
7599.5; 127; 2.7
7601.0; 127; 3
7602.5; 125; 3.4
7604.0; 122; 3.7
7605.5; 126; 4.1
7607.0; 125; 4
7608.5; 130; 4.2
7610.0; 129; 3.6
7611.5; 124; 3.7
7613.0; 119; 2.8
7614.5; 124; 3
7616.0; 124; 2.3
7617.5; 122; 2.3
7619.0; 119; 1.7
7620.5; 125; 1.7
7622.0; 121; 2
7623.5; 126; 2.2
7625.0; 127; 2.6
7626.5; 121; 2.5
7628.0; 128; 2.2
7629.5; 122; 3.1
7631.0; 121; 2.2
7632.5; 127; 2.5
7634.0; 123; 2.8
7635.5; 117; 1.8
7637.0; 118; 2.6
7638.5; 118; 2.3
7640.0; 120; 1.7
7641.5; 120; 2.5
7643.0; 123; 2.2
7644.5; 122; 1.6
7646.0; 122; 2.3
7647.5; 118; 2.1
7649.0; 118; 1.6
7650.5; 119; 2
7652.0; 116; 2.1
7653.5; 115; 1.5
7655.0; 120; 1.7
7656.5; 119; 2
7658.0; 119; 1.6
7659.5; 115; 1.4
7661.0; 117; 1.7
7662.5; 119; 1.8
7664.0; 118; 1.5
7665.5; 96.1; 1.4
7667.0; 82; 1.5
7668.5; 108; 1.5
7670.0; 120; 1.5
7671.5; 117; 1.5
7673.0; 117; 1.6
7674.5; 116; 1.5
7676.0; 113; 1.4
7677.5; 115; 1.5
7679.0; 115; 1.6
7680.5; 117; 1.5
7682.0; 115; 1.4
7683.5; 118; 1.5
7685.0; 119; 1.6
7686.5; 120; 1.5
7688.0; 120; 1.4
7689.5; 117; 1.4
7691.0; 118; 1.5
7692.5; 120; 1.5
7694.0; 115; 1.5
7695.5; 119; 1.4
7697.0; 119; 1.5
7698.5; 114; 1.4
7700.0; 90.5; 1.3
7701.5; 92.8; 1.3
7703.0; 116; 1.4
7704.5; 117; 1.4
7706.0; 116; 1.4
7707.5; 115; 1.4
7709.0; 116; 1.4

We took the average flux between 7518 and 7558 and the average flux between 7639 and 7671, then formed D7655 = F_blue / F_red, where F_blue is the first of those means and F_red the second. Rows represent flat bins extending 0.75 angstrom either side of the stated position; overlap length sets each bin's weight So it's 1.083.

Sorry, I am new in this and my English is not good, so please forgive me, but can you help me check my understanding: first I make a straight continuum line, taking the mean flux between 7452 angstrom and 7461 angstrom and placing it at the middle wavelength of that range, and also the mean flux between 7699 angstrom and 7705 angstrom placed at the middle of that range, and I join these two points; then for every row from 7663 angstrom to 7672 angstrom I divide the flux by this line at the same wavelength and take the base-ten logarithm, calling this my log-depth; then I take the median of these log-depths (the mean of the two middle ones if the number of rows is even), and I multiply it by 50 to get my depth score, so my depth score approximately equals 1.2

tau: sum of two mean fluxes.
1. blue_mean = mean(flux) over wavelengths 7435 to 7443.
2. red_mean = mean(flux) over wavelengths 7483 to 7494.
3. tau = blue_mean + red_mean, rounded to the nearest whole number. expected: 244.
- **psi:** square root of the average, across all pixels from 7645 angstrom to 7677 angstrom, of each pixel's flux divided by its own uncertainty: 8.34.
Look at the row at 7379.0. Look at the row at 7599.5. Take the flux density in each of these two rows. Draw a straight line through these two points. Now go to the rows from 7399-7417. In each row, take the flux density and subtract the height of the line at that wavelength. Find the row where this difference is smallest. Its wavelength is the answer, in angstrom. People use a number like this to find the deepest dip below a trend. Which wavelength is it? 7401.5 angstrom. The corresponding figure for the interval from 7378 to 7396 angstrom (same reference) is 7391.0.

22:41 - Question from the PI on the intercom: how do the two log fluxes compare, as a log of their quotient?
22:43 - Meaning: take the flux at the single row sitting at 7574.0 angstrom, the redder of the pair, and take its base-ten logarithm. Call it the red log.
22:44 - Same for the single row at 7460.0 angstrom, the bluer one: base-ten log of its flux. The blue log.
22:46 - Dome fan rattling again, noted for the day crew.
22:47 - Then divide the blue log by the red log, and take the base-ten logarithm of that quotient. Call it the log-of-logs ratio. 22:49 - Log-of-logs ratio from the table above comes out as -0.004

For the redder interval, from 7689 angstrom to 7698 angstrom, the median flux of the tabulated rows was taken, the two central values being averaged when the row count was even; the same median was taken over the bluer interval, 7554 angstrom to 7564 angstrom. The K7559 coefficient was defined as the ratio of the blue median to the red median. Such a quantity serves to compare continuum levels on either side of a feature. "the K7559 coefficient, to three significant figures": 1.05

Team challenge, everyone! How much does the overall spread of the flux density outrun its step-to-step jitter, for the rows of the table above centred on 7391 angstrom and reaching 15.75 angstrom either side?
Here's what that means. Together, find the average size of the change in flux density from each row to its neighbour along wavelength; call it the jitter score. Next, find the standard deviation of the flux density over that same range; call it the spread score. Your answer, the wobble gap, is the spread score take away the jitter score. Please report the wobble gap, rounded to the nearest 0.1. 0.4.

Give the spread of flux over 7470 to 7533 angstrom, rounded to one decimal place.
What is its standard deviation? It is 3.4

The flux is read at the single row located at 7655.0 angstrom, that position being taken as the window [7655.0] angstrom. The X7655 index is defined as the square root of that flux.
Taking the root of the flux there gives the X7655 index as 11.0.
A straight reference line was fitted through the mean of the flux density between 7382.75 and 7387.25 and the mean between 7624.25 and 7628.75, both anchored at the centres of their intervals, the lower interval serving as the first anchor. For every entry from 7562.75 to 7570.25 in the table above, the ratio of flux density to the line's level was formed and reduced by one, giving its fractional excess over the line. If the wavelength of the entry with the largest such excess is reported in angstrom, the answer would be 7565.0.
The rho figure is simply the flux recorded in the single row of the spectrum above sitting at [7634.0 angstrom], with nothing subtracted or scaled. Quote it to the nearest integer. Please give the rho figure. 123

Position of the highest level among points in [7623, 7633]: 7628.0 angstrom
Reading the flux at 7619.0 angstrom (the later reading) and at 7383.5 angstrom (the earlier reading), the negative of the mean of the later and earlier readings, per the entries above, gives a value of -119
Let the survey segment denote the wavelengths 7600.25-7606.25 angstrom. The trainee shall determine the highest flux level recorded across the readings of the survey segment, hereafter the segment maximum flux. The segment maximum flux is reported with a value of 127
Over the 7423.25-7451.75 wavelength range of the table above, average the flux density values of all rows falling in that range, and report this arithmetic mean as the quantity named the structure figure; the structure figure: 121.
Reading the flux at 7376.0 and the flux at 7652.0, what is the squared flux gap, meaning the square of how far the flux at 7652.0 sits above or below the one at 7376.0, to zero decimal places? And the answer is 25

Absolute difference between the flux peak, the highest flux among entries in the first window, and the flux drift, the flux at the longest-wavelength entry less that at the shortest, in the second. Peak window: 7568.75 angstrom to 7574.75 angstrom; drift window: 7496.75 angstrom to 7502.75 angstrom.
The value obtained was 117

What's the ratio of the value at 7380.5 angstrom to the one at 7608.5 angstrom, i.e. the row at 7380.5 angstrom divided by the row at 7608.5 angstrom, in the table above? 0.93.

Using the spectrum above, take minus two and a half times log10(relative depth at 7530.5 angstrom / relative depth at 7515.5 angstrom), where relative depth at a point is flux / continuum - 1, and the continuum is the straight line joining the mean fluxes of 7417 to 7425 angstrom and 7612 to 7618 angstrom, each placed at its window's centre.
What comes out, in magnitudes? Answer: 1.0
